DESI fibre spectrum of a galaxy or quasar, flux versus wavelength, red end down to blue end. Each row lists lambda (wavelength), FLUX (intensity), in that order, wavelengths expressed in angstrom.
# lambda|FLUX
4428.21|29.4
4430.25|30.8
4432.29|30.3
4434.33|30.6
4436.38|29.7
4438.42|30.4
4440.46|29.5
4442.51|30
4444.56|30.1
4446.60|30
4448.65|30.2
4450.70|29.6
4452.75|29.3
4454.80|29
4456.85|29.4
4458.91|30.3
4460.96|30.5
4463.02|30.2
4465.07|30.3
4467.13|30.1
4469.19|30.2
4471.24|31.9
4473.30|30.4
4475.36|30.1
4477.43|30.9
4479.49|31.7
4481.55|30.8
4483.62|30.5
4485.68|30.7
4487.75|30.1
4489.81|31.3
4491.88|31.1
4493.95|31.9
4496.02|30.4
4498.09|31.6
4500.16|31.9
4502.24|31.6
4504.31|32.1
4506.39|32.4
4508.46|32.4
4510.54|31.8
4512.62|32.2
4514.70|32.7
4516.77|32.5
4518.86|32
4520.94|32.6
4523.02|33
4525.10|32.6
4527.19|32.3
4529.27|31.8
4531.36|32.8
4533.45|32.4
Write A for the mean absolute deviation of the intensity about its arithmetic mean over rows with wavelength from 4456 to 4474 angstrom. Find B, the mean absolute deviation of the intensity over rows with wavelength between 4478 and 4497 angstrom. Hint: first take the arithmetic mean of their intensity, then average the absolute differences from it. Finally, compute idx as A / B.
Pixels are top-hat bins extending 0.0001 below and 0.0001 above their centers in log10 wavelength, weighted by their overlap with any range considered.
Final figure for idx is 0.8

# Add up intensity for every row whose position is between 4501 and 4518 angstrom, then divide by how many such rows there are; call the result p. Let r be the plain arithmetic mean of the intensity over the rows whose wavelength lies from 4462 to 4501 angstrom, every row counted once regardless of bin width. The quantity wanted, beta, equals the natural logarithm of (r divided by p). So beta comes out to -0.04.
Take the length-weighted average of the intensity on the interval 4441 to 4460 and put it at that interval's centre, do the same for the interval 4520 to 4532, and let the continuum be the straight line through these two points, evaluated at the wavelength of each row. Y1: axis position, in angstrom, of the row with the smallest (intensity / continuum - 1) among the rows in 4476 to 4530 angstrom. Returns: 4487.75 angstrom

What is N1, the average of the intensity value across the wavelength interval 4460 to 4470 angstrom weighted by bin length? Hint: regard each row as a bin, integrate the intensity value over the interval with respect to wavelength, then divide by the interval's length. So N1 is 30.2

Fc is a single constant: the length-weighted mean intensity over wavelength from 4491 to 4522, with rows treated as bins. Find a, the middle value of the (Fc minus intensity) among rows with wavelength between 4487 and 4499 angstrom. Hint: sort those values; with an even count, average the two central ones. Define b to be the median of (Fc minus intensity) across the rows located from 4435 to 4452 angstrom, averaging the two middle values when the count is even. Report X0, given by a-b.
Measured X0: -1.2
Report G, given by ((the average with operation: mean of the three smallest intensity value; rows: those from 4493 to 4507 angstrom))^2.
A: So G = 973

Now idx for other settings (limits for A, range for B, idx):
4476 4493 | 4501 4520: 1.3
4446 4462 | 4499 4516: 1.6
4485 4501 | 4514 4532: 1.9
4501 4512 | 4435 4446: 1.1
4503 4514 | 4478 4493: 0.4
